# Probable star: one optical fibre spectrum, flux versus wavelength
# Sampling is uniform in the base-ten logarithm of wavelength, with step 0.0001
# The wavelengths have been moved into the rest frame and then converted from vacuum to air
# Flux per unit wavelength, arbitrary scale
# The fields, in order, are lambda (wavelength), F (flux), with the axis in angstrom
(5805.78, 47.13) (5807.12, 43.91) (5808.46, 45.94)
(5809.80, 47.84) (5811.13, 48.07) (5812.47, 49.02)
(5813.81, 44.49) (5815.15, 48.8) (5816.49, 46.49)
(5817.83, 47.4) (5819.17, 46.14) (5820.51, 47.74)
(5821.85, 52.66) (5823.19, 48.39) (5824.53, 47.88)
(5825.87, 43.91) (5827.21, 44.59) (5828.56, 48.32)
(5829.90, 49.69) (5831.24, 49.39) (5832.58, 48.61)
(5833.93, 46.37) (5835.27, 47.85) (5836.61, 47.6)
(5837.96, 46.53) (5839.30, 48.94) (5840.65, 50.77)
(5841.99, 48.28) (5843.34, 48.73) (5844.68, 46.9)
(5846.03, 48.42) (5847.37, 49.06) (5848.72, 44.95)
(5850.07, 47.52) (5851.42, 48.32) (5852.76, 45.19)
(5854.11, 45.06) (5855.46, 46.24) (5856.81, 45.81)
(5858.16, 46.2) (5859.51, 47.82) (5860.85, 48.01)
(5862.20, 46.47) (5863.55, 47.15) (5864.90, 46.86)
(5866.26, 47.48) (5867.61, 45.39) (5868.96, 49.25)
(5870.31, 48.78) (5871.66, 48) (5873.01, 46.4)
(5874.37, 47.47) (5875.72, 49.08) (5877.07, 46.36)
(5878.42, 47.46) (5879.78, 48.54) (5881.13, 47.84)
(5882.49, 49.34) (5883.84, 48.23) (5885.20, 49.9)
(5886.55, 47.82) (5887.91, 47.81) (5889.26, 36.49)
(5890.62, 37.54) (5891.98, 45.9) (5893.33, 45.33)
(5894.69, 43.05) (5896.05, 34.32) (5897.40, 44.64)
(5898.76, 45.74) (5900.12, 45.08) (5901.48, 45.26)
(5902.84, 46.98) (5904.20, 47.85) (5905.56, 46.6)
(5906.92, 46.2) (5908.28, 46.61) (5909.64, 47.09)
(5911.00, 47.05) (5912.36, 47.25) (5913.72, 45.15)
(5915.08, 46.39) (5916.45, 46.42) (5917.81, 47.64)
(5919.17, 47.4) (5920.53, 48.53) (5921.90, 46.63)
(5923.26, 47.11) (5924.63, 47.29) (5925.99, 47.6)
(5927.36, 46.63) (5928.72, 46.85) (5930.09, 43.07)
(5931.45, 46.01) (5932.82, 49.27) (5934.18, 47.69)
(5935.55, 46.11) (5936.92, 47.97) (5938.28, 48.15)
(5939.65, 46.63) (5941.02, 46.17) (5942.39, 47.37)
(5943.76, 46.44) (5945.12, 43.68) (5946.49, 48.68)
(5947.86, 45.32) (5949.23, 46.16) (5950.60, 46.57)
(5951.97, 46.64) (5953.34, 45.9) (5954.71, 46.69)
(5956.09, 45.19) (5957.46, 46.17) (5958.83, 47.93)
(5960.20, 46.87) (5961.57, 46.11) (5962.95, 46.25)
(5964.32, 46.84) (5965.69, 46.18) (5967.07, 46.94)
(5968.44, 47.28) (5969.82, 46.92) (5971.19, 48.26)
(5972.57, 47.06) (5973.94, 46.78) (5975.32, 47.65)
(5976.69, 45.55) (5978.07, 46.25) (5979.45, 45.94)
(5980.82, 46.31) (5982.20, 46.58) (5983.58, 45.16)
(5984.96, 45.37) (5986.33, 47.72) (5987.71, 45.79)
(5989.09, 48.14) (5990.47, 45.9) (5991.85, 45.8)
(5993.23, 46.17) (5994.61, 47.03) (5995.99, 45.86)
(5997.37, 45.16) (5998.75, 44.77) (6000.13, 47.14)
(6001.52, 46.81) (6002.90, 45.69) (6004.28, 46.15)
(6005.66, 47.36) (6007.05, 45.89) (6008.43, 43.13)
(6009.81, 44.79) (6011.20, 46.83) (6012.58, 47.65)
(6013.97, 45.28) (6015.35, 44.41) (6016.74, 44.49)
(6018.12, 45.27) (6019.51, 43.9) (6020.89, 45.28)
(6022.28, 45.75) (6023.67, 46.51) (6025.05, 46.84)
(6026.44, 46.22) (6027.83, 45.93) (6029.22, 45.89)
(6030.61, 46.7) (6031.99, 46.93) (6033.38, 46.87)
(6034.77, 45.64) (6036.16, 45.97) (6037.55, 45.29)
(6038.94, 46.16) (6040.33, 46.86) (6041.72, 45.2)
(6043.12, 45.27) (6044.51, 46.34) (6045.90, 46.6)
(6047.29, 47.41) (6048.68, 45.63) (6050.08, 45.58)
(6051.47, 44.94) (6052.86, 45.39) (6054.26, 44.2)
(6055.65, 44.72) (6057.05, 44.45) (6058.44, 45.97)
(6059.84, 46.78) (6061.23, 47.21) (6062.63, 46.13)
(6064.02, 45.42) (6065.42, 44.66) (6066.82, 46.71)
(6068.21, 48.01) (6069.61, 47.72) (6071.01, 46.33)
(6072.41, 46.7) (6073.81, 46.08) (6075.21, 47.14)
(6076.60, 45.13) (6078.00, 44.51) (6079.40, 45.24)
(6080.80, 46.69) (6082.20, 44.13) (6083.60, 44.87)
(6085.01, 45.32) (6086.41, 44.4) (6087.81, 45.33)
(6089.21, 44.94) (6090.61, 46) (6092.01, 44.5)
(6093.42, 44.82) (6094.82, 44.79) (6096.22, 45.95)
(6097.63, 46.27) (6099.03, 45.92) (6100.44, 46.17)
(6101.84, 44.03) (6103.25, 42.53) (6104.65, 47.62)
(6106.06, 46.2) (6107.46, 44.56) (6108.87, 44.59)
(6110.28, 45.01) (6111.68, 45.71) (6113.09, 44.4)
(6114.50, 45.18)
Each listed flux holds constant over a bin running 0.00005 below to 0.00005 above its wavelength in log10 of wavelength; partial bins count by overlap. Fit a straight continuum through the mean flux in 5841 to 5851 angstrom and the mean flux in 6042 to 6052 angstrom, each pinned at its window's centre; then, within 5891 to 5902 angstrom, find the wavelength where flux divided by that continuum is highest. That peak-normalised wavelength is 5891.98 angstrom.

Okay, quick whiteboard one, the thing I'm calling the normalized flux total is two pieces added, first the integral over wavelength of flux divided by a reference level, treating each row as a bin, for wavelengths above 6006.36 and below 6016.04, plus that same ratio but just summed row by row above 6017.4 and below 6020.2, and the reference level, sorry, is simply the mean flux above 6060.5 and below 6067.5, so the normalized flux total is 11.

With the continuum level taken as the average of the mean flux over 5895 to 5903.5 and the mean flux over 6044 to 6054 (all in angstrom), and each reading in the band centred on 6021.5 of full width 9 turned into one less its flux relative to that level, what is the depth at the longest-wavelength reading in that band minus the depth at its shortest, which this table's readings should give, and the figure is -0.035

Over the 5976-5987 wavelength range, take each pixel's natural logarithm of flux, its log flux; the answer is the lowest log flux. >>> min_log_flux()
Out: 3.81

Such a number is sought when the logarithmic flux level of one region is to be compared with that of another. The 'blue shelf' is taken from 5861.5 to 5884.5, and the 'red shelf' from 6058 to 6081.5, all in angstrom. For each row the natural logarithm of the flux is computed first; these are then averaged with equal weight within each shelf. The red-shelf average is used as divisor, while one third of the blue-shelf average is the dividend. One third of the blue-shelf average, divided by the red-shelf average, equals 0.336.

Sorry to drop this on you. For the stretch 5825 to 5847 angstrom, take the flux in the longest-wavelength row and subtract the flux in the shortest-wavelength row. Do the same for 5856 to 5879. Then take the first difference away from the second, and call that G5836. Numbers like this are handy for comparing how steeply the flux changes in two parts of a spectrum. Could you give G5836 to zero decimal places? -3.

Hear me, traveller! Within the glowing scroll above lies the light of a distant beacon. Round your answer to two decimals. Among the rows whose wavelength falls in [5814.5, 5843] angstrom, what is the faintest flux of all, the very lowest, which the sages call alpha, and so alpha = 43.91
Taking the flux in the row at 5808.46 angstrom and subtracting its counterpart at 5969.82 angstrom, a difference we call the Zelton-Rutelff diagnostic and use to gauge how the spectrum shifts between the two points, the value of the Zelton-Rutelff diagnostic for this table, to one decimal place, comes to -1.0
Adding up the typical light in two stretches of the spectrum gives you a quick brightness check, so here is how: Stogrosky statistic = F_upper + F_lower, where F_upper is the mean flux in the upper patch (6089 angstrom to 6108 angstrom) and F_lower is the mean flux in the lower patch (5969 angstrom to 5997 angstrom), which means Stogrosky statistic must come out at 91.8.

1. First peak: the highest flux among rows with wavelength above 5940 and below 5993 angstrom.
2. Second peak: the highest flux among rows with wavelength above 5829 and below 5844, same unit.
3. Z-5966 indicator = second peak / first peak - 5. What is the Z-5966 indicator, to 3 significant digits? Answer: -3.96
